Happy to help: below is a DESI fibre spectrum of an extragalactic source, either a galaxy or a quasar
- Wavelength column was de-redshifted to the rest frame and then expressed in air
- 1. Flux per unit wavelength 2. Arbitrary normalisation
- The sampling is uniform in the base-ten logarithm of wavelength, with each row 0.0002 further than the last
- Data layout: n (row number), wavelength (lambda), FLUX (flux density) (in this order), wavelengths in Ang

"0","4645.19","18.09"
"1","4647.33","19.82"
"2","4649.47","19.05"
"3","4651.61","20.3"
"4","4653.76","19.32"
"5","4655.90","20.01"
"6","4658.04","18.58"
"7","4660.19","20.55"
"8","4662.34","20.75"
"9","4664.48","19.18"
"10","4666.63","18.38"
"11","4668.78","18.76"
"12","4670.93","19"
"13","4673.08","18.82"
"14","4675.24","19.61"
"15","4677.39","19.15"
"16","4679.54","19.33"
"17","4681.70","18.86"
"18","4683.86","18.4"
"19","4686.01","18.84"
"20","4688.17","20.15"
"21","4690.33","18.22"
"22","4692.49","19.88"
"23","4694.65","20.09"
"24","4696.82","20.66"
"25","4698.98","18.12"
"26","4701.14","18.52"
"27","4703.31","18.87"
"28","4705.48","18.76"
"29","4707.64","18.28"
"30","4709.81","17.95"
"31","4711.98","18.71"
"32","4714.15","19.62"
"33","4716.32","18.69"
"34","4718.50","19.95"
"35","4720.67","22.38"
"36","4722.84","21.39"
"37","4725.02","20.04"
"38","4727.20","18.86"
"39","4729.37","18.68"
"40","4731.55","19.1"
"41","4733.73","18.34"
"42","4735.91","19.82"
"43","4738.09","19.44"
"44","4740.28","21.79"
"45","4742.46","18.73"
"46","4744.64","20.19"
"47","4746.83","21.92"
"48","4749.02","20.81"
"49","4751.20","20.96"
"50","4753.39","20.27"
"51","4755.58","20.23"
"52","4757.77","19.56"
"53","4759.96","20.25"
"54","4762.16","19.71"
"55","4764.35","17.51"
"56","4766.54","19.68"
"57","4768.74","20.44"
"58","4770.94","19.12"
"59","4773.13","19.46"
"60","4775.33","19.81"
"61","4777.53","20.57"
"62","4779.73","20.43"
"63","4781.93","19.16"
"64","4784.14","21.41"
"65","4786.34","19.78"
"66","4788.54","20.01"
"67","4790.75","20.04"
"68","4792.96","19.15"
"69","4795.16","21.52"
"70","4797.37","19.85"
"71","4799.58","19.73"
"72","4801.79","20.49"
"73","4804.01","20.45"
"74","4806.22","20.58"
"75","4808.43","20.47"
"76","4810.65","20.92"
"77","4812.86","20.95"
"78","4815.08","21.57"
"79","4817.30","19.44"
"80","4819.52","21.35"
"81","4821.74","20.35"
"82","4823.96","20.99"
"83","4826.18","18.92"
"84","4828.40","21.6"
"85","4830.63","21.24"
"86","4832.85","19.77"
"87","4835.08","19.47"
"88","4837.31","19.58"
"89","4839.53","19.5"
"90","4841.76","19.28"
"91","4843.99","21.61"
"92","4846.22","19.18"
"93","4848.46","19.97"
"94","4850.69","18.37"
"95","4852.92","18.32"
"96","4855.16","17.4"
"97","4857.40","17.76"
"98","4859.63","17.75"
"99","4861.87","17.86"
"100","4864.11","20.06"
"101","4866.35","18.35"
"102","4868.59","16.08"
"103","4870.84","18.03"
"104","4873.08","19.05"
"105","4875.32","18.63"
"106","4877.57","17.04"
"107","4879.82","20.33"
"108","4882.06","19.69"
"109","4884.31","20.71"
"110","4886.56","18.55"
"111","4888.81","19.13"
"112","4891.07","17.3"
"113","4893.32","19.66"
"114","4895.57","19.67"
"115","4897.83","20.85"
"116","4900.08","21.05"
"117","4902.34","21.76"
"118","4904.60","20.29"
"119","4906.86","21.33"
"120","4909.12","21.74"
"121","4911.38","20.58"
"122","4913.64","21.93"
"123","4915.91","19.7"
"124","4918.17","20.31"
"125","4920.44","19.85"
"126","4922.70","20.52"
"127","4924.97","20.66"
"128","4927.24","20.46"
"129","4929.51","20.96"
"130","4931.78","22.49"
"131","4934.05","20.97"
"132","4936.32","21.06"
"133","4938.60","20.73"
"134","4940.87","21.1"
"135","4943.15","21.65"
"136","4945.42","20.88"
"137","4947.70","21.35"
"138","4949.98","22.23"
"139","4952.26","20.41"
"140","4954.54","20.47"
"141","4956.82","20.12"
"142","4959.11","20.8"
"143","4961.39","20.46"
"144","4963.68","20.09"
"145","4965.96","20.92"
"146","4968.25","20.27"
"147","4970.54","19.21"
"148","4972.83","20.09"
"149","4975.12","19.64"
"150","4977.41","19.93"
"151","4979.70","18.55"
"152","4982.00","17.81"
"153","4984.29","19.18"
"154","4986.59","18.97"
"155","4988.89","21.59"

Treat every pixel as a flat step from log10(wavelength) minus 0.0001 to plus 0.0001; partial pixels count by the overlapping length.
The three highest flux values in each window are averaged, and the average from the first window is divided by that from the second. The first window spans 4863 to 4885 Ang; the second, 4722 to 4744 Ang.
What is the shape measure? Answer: 0.97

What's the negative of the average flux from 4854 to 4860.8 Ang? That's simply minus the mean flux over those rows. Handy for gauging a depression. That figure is -17.6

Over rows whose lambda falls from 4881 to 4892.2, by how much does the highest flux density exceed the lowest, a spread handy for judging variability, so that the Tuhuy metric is 3.41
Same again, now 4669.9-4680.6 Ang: 0.79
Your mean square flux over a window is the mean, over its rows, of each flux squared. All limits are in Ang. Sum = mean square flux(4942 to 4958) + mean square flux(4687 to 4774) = 829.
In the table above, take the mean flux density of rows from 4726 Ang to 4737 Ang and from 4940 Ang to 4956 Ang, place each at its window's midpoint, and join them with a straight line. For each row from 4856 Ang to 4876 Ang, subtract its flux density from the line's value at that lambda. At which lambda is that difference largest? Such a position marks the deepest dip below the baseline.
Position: 4868.59 Ang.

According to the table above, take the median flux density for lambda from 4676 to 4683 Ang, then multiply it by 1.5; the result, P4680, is 28.7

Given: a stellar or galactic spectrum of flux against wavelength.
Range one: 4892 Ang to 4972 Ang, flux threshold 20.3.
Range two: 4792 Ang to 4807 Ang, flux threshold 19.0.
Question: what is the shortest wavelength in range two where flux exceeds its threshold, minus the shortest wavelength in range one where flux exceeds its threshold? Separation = -104.9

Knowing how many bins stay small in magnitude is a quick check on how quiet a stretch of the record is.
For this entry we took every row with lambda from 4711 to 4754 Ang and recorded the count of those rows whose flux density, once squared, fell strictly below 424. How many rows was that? 14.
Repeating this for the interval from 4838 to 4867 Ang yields 12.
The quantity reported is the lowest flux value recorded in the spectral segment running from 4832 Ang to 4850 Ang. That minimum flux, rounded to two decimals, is 19.18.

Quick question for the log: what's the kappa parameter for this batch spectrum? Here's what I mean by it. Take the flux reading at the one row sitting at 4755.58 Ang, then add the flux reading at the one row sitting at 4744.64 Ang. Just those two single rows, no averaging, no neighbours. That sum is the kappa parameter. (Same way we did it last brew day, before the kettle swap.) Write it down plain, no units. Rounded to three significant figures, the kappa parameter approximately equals 40.4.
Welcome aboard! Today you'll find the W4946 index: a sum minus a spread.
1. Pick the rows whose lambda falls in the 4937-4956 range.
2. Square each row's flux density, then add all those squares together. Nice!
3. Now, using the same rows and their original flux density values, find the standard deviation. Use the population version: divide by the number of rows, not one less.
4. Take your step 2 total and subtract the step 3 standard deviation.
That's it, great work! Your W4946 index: 3565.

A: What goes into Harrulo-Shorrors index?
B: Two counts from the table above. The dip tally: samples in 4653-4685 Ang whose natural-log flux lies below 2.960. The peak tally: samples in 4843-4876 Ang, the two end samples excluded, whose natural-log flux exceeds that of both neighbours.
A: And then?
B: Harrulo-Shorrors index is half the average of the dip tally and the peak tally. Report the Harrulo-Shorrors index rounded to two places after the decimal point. 3.25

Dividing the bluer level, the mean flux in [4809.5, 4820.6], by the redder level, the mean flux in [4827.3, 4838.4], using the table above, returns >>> 1.03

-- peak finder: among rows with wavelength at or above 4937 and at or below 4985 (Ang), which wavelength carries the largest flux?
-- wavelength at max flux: 4949.98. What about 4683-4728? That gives 4720.67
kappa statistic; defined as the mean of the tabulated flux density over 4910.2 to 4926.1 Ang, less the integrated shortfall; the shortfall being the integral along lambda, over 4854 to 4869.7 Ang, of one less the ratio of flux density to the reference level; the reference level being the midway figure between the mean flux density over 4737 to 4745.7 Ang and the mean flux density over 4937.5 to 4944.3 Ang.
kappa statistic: 18.4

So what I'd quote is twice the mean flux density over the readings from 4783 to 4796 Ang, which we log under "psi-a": 40.6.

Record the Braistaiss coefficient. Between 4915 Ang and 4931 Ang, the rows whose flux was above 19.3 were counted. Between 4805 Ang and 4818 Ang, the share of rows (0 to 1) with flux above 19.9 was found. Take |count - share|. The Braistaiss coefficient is 6.2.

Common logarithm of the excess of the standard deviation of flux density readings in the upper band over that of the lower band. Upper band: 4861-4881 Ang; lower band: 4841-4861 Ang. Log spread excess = -1.7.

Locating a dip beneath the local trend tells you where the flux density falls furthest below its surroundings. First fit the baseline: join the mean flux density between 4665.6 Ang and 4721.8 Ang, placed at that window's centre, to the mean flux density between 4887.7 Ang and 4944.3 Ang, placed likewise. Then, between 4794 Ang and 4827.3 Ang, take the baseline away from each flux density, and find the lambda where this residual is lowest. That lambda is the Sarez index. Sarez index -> 4826.18 Ang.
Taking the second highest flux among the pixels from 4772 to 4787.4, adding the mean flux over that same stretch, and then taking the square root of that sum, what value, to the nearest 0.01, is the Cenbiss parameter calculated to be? 6.38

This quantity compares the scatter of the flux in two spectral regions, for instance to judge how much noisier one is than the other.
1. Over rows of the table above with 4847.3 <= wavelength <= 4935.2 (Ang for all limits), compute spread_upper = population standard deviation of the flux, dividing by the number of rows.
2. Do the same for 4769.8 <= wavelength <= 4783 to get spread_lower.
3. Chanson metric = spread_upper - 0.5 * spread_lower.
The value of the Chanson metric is 1.2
